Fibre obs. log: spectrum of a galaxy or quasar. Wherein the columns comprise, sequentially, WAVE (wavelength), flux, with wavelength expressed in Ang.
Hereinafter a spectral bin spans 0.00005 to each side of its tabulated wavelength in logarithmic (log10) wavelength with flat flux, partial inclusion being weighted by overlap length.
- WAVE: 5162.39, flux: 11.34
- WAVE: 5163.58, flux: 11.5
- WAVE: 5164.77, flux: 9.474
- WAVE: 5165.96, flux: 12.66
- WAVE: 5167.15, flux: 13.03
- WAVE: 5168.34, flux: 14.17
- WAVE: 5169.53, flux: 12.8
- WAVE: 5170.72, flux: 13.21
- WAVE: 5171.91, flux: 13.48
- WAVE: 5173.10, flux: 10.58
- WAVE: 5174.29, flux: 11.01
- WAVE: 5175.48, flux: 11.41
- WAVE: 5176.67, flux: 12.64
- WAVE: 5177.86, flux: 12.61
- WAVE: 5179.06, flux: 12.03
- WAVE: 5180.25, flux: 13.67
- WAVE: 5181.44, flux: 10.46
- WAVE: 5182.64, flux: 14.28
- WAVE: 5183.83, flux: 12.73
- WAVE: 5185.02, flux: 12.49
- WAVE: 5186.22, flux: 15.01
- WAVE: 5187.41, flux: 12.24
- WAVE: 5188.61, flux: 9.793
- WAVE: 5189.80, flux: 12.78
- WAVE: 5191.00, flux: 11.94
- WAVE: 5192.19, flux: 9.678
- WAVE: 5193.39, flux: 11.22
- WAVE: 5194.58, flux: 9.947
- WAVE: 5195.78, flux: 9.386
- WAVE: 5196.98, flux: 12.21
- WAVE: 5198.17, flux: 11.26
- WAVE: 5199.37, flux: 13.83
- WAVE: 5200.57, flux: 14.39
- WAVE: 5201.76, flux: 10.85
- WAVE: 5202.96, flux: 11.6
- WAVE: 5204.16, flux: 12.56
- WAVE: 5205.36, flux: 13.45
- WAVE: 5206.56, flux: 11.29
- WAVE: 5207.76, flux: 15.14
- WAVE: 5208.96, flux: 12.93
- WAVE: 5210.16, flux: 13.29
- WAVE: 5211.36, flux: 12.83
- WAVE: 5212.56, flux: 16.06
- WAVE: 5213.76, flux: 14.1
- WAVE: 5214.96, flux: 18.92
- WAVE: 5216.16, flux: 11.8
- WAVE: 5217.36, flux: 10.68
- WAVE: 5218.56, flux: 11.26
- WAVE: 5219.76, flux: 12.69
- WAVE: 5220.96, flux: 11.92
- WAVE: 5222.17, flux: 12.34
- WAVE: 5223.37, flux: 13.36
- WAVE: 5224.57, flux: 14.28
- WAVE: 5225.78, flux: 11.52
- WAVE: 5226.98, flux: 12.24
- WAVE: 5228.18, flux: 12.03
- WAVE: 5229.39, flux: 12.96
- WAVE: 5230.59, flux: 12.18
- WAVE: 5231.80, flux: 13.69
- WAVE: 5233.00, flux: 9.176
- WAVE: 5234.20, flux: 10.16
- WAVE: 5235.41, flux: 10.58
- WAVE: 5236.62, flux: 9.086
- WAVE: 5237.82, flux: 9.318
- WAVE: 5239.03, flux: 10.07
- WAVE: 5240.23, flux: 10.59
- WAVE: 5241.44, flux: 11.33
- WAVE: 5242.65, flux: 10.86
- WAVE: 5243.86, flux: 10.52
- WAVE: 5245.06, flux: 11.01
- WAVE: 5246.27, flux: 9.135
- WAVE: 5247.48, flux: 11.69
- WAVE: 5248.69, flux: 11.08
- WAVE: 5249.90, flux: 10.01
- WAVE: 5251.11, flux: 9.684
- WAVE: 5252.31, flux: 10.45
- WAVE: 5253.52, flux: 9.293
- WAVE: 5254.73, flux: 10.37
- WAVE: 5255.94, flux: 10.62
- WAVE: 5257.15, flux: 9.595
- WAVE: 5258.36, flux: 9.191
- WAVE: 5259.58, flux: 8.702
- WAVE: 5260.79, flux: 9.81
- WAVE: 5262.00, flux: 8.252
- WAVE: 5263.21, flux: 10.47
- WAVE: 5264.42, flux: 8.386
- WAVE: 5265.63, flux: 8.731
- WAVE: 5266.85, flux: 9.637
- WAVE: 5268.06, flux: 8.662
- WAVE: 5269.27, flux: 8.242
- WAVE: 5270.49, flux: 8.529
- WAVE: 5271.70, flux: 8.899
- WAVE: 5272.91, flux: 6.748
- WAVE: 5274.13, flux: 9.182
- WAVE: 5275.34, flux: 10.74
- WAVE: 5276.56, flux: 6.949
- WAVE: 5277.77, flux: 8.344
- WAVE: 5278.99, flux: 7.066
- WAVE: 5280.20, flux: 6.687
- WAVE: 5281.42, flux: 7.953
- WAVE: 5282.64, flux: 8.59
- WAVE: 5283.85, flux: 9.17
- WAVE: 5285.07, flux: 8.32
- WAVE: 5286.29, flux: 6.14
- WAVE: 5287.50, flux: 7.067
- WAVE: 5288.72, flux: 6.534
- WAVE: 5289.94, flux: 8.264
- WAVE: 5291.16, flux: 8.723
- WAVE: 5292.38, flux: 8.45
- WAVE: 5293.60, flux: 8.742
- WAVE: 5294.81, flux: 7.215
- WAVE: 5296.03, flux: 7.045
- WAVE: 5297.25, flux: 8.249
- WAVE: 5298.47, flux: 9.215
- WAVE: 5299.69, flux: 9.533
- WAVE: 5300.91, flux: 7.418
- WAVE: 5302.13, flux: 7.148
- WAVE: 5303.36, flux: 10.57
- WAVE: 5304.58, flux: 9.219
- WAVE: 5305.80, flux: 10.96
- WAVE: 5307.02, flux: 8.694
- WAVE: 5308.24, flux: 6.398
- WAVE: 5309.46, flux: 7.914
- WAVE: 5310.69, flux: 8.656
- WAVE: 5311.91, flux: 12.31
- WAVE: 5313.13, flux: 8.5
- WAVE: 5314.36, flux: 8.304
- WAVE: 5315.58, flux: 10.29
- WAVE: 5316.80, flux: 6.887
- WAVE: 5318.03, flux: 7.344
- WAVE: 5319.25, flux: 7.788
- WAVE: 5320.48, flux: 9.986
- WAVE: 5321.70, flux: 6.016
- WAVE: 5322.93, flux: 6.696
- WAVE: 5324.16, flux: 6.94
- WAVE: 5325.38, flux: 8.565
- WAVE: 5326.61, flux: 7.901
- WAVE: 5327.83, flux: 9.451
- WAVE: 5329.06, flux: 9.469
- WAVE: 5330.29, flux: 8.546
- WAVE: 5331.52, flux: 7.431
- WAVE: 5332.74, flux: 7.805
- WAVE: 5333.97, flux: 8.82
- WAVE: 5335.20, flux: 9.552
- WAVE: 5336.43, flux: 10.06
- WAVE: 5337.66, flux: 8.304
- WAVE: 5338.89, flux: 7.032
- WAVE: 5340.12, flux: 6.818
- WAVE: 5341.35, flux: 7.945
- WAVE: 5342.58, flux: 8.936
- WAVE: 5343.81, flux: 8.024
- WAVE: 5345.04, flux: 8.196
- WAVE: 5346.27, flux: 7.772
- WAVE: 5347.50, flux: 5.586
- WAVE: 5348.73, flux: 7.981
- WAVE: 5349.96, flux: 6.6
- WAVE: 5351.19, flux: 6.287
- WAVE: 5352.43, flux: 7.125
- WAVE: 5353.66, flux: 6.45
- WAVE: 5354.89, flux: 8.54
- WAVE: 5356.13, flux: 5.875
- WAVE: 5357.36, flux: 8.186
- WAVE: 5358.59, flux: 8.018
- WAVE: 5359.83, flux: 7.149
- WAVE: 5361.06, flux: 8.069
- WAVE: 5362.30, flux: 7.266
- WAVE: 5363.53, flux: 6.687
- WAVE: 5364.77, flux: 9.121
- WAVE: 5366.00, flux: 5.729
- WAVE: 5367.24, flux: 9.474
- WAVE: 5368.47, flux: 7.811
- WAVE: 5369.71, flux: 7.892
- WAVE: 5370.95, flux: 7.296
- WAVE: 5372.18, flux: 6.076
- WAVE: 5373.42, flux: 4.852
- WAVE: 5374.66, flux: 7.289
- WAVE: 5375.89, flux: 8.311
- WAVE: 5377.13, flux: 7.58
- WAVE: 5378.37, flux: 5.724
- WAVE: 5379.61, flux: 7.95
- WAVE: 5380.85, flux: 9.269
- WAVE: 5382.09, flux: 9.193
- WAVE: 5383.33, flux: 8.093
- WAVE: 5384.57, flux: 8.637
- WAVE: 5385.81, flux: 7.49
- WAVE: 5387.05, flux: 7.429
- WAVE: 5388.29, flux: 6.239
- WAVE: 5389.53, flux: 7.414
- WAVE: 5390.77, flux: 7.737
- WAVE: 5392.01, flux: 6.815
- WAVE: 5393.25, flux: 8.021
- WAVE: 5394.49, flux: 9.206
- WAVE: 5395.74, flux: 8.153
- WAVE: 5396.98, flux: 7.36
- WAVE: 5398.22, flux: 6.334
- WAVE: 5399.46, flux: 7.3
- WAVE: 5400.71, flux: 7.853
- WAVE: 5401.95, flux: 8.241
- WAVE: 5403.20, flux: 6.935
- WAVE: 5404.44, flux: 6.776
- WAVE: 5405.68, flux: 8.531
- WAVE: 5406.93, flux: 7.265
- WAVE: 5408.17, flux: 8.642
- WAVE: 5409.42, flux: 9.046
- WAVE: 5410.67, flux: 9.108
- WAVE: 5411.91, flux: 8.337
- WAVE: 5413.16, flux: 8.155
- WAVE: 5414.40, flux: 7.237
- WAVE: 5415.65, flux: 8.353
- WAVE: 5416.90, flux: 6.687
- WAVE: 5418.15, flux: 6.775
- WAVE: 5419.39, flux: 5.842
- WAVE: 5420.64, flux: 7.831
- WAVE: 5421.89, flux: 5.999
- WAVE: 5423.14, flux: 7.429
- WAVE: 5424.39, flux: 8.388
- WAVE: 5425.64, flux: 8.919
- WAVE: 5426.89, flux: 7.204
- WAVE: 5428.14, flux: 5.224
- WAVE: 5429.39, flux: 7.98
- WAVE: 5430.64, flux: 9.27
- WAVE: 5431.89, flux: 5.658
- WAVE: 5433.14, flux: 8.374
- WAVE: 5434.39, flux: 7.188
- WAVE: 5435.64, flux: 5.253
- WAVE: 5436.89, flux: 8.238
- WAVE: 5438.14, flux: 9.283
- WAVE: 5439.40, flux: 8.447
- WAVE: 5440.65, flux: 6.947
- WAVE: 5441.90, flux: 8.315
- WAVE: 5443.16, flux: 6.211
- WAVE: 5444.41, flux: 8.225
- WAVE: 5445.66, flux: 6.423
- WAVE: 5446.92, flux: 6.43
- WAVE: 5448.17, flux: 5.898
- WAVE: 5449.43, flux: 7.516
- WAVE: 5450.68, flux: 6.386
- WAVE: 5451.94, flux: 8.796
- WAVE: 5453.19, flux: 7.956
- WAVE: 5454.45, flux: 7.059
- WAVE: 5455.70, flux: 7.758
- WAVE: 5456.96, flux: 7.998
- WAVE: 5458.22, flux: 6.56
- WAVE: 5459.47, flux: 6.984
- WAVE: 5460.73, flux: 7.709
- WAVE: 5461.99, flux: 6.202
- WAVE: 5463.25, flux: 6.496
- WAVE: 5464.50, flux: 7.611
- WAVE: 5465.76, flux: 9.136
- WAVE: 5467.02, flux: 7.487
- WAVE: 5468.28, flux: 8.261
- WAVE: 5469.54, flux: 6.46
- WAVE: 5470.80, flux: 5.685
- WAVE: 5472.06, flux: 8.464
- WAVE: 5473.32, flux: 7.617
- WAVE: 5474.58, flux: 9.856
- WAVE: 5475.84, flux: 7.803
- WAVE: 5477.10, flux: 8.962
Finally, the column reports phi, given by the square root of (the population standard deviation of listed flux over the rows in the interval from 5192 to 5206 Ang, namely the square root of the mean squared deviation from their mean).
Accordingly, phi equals 1.25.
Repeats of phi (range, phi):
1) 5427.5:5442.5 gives 1.18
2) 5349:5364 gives 0.90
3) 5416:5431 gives 1.09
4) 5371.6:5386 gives 1.15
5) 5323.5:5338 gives 0.95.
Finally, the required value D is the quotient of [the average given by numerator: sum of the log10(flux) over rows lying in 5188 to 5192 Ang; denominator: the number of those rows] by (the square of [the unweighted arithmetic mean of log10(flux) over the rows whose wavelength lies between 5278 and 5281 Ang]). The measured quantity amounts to 1.51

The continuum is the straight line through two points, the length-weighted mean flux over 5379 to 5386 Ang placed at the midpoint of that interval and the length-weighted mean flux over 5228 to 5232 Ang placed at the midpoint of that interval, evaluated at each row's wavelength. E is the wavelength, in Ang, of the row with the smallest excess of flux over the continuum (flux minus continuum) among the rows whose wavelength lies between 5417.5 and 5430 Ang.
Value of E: 5428.14 Ang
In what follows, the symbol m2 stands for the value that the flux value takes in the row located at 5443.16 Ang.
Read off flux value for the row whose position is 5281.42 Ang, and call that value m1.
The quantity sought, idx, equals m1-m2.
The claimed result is 2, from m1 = 7.953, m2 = 6.211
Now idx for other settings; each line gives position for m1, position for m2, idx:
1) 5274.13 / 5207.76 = -6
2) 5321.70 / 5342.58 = -3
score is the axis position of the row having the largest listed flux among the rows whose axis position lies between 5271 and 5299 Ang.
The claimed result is 5275.34 Ang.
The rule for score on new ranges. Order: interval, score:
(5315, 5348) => 5315.58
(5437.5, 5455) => 5438.14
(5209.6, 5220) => 5214.96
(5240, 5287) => 5247.48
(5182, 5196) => 5186.22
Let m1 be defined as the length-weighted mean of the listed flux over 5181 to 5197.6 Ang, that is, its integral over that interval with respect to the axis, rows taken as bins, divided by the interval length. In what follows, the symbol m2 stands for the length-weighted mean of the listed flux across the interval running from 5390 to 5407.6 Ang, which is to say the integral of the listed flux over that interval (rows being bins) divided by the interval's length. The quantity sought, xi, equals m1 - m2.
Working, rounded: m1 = 11.7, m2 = 7.6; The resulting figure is 4.1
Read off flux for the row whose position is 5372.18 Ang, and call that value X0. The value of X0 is 6.076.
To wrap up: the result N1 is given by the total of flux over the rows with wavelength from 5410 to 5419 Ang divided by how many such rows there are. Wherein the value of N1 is 8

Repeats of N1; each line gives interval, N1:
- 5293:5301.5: 8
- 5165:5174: 13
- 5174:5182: 12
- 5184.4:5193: 12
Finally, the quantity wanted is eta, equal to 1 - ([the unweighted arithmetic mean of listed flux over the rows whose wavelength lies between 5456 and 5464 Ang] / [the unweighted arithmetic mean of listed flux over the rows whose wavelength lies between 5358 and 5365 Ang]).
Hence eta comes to 0.09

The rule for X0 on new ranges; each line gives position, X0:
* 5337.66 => 8.304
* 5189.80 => 12.78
